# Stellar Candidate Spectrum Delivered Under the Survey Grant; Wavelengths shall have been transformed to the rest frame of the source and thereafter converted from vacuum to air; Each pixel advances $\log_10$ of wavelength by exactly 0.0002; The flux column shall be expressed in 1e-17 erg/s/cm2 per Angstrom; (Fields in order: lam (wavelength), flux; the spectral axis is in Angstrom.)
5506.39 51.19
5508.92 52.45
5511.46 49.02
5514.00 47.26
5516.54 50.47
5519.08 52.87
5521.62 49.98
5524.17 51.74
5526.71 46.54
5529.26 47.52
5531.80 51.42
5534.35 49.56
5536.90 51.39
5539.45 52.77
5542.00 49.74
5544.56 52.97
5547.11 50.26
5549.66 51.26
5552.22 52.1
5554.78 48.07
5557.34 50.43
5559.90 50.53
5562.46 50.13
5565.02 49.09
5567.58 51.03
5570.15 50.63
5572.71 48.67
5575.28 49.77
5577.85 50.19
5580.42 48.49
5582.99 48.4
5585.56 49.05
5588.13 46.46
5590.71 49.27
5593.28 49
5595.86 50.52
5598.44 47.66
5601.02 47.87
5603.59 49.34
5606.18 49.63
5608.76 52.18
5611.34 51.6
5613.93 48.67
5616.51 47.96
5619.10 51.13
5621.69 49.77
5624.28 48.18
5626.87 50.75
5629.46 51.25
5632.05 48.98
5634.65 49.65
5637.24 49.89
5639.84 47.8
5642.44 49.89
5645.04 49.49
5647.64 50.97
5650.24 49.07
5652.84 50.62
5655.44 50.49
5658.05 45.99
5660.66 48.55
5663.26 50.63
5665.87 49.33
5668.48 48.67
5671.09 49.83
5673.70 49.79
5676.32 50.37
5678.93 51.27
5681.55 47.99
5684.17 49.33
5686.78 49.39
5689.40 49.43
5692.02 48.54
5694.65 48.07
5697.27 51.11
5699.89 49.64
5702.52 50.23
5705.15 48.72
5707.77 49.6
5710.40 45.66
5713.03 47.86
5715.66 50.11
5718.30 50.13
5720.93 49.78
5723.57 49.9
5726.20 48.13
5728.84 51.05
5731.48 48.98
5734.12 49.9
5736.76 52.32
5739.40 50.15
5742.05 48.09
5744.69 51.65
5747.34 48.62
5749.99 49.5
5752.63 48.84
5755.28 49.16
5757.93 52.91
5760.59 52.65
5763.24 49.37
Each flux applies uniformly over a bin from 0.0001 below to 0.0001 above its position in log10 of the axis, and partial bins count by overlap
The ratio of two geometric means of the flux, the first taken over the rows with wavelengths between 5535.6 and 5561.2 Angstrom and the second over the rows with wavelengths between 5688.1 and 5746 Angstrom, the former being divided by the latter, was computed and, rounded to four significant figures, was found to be 1.029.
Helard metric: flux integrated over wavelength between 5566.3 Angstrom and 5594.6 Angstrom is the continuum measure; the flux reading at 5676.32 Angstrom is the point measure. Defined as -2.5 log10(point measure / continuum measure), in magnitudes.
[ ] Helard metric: 3.6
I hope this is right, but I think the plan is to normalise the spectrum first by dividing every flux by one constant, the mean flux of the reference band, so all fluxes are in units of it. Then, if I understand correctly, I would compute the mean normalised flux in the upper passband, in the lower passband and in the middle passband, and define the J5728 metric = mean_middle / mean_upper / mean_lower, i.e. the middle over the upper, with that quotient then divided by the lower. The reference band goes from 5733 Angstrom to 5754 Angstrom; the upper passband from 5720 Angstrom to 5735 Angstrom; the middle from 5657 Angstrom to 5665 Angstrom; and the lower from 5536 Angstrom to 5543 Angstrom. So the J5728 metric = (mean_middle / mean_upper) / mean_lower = 0.95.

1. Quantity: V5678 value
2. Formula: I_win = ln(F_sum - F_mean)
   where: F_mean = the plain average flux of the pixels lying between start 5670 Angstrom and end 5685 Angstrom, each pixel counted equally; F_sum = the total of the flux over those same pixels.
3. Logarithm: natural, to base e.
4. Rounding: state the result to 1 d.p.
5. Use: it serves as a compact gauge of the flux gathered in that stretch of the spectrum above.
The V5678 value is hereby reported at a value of 5.5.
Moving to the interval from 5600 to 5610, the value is 5.0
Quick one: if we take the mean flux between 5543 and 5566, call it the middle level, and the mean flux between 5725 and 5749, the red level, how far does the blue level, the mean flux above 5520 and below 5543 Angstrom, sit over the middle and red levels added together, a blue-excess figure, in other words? -50.3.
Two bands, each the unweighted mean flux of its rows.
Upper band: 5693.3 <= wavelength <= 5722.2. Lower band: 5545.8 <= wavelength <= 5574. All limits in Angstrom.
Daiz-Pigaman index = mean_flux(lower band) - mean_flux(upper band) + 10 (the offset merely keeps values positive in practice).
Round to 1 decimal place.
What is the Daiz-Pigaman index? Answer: 11.0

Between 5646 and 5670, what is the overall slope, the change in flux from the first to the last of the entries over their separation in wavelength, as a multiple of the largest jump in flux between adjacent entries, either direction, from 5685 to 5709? -0.036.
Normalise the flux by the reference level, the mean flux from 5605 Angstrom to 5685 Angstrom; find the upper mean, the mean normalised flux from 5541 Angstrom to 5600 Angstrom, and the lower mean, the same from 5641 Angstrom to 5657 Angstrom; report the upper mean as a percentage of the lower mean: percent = 99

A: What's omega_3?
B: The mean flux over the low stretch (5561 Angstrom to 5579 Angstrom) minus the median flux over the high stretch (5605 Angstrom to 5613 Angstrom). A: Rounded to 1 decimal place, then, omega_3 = -1.7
